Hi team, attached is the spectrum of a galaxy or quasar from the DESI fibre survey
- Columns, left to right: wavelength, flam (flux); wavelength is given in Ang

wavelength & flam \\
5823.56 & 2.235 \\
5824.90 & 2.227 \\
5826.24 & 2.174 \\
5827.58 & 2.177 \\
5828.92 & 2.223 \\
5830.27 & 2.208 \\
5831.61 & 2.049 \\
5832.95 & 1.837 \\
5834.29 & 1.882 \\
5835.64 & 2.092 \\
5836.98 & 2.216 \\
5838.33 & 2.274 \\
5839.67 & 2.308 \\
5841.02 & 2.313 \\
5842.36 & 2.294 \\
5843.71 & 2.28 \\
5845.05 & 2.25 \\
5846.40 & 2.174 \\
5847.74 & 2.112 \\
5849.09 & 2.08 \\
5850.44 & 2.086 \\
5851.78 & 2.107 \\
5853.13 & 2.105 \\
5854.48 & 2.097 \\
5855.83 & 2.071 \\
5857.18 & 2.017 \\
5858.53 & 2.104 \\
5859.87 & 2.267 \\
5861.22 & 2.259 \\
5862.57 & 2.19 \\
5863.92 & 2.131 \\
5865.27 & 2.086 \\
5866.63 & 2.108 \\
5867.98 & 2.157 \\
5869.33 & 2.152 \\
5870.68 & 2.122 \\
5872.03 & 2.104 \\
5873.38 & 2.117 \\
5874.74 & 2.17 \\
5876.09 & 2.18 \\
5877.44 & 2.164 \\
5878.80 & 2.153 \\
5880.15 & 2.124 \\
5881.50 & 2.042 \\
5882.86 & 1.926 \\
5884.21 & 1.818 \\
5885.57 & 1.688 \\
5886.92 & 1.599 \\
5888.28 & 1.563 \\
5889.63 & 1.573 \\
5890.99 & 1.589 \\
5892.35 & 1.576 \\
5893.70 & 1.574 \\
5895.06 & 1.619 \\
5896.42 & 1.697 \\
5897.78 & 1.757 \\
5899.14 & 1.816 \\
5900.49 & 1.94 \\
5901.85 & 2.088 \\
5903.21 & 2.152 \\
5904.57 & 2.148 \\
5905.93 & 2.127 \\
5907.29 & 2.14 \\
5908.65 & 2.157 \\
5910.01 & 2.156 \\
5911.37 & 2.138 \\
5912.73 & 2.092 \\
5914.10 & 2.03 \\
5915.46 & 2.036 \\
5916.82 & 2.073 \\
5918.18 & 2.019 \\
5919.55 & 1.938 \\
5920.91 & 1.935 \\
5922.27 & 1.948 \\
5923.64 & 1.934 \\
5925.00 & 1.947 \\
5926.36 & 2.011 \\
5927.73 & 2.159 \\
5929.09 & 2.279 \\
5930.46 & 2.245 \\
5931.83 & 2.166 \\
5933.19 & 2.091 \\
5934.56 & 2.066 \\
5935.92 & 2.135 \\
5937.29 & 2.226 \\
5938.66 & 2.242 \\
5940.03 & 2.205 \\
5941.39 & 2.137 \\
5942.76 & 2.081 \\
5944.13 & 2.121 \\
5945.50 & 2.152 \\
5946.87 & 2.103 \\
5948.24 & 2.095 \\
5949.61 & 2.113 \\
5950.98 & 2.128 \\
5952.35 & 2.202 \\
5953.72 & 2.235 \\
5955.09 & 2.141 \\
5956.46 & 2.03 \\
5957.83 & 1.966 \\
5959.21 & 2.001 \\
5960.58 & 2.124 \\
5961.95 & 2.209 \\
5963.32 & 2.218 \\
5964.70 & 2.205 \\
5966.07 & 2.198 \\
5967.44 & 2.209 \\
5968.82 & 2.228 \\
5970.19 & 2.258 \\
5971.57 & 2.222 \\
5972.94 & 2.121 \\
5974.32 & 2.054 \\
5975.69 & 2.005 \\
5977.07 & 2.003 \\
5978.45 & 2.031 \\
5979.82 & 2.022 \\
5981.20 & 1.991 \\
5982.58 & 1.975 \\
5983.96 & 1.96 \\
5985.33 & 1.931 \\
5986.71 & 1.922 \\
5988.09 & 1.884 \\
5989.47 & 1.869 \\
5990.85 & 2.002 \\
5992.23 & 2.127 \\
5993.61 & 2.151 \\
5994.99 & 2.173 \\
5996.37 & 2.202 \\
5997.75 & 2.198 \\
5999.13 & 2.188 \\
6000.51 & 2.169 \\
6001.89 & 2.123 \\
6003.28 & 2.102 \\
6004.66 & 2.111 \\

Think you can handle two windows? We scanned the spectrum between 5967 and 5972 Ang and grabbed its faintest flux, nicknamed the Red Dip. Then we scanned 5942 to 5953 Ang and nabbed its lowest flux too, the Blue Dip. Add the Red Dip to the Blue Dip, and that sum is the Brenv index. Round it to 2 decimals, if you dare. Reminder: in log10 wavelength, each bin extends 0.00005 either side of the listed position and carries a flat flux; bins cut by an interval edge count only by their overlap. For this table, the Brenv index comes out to 4.29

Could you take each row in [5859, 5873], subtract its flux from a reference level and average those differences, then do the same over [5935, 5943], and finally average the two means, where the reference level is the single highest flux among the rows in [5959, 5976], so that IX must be 0.094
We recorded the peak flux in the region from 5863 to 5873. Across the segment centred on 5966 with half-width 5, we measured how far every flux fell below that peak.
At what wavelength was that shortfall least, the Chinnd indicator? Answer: 5970.19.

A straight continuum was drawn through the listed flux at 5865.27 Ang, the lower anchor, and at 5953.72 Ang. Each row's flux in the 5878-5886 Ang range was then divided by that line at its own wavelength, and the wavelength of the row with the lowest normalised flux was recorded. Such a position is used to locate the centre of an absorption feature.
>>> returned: 5885.57 Ang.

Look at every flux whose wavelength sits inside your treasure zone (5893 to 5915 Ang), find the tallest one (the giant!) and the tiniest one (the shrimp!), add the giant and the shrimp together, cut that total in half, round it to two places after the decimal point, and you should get 1.87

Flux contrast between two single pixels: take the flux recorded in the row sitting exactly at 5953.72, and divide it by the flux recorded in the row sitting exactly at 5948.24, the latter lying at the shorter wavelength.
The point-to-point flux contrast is 1.07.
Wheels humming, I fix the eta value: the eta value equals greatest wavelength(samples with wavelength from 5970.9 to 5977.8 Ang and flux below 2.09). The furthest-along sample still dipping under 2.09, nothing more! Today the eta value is 5977.07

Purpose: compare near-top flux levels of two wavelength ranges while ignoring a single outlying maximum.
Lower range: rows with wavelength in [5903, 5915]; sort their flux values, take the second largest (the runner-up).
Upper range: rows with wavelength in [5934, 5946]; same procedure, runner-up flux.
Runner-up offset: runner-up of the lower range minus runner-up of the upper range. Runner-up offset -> -0.07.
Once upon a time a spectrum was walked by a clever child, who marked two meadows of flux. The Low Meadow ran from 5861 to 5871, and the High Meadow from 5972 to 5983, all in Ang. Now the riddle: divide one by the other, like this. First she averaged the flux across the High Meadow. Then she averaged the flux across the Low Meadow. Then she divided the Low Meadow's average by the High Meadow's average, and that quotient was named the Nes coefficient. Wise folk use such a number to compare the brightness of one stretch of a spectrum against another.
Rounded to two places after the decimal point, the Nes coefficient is 1.06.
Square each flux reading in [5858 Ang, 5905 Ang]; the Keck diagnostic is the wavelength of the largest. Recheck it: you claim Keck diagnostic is 5859.87 Ang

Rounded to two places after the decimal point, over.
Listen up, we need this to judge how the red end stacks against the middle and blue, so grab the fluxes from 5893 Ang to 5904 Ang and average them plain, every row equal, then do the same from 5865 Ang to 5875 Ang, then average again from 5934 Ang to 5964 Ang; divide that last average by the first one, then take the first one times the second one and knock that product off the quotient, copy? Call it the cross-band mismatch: -2.73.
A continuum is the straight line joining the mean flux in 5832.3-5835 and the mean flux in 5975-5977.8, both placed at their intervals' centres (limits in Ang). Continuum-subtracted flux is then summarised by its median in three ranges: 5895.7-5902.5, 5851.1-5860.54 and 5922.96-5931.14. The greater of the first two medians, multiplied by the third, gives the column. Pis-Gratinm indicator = 0.029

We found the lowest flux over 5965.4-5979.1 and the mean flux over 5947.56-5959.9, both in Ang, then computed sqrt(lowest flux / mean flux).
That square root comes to 0.98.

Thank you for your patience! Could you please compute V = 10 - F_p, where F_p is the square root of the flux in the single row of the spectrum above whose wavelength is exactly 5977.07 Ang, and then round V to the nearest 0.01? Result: 8.58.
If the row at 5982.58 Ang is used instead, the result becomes 8.59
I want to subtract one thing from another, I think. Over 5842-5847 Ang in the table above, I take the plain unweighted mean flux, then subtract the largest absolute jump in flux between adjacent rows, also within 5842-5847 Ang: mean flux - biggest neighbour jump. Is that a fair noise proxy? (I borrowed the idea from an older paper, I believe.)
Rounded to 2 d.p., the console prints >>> 2.17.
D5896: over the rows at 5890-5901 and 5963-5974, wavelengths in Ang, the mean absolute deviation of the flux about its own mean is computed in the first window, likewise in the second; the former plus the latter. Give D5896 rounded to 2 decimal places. 0.13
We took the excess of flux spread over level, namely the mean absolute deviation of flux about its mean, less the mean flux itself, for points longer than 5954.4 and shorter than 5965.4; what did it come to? -2.03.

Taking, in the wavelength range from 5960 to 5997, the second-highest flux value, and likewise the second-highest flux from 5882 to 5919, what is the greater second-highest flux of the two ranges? 2.23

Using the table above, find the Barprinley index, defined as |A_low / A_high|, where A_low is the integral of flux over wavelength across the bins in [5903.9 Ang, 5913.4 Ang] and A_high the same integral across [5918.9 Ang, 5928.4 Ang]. 1.08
